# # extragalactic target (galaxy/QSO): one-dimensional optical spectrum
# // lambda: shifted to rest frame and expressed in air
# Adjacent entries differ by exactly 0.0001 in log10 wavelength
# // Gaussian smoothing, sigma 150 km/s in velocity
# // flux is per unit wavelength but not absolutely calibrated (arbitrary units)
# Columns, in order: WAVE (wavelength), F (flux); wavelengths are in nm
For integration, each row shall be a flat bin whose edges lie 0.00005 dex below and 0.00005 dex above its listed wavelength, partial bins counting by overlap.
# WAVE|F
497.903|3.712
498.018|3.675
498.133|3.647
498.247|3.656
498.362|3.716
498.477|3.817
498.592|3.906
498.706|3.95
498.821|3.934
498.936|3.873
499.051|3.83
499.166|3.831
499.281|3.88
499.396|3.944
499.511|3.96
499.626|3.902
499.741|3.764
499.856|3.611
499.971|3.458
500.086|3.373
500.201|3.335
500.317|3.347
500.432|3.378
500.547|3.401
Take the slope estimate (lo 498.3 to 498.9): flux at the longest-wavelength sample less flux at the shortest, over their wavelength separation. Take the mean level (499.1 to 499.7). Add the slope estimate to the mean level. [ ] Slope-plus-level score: 4.4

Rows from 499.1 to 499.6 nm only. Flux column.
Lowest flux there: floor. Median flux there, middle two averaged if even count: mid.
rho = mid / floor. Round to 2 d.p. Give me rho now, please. 1.02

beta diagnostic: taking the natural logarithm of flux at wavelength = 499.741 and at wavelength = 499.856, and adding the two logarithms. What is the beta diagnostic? 2.61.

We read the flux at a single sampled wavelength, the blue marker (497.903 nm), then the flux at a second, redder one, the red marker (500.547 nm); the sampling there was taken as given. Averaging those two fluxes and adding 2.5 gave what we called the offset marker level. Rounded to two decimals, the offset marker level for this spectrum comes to 6.06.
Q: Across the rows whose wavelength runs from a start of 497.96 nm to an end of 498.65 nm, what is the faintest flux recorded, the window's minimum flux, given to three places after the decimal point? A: 3.647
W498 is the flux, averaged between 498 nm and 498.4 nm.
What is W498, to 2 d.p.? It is 3.67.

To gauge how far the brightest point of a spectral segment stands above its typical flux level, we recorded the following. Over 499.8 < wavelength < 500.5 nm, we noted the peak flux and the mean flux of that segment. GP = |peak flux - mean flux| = 0.19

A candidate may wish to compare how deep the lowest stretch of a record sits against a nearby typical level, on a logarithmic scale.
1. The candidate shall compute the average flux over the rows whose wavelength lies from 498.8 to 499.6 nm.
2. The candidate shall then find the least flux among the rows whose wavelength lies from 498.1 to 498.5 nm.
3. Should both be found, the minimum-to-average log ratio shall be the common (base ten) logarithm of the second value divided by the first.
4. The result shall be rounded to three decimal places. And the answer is -0.028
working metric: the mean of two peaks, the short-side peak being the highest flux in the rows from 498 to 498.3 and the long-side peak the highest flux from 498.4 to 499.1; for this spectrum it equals 3.81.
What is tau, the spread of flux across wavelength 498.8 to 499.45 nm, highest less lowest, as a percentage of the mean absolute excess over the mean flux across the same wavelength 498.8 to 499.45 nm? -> 300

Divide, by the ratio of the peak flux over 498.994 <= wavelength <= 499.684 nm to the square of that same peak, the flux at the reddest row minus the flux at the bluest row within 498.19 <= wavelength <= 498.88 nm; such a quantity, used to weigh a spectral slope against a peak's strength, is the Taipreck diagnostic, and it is 1.1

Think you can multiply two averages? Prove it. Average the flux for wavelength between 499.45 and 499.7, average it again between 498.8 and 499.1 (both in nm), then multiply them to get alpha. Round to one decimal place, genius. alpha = 15.2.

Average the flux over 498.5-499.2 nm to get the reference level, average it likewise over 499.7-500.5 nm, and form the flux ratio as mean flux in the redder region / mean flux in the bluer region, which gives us 0.89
